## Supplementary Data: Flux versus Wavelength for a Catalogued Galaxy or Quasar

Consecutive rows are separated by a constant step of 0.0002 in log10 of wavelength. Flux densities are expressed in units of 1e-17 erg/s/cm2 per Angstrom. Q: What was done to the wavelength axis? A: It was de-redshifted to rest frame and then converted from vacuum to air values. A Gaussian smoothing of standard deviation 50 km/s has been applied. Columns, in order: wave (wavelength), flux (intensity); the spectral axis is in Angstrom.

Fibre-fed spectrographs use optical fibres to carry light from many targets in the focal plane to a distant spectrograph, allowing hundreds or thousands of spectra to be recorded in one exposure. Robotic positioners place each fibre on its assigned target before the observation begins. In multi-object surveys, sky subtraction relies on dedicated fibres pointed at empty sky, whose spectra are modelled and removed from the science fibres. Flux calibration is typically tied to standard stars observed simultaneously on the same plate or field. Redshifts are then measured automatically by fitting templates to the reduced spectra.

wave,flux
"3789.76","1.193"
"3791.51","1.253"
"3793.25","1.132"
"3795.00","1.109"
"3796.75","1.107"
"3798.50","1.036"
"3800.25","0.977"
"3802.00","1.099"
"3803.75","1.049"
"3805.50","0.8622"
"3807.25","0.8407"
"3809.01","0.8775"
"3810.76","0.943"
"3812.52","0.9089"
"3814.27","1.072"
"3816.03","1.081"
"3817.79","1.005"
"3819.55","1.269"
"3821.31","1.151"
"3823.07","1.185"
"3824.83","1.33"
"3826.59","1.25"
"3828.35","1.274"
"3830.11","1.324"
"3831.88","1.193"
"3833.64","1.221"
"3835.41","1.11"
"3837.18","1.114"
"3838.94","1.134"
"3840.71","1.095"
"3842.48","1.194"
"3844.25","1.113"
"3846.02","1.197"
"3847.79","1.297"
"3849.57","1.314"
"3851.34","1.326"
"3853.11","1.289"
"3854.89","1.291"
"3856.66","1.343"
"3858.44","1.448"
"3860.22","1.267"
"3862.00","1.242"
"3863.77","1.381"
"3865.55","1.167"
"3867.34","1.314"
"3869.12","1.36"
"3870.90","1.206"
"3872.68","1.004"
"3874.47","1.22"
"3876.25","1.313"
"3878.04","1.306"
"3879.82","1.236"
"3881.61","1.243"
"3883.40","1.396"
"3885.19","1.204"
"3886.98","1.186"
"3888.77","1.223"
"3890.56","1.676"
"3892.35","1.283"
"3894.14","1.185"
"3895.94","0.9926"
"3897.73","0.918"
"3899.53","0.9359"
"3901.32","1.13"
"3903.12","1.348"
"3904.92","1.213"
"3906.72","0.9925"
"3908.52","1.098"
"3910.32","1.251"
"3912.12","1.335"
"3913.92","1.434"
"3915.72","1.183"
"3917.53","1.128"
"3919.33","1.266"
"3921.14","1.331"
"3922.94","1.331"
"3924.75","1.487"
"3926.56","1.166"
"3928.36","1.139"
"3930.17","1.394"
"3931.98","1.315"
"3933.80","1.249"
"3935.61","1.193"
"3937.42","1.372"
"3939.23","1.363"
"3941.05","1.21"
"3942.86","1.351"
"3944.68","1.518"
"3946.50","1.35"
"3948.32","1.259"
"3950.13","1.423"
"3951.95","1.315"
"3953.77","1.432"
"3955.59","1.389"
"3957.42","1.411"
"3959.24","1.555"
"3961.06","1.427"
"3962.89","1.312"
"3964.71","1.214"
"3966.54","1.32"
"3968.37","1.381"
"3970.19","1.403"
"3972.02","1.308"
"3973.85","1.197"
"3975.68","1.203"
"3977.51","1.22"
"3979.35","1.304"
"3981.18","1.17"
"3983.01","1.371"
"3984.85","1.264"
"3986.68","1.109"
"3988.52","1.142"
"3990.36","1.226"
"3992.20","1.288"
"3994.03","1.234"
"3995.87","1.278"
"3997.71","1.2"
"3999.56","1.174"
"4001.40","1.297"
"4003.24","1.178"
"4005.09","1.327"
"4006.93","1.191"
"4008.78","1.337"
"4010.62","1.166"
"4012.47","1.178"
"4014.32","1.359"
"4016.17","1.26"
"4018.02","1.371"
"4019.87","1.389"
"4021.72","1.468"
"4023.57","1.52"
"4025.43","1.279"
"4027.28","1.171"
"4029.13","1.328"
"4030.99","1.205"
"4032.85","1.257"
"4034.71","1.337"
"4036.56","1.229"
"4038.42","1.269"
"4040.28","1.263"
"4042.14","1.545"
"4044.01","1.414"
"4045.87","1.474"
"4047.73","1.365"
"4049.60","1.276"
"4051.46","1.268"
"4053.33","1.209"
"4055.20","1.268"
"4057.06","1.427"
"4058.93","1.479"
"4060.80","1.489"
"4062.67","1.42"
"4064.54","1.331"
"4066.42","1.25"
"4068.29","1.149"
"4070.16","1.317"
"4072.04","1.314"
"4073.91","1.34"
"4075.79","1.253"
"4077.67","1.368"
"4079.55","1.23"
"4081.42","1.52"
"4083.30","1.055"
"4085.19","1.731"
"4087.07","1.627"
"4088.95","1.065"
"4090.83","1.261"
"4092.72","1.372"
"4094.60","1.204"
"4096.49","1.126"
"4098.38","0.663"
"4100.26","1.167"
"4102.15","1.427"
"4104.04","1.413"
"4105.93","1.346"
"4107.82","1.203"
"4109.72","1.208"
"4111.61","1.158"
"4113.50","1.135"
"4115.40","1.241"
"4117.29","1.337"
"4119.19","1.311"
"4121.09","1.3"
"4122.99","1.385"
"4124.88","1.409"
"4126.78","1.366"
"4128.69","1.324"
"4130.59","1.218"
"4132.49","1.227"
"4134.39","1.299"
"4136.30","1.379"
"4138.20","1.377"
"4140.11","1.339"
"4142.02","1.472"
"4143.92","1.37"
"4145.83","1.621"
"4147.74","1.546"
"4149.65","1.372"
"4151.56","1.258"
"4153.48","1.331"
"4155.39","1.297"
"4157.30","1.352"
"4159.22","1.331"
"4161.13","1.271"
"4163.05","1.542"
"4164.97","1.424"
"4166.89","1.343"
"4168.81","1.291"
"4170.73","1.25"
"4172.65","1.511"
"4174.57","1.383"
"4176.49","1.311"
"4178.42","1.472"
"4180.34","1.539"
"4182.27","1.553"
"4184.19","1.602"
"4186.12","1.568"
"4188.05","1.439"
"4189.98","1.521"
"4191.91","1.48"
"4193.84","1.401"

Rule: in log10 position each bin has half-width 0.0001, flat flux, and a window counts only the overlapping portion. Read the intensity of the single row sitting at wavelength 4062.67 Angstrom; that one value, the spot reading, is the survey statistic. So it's 1.42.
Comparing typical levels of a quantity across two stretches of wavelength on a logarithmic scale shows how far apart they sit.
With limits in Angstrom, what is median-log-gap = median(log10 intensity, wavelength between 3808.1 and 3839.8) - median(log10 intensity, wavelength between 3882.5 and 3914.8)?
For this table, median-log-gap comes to -0.024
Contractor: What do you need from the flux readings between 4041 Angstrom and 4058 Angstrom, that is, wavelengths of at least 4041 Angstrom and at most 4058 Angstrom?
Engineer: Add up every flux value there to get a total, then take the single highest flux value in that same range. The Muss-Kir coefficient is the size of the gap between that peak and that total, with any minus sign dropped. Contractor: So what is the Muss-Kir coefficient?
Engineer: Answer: 10.7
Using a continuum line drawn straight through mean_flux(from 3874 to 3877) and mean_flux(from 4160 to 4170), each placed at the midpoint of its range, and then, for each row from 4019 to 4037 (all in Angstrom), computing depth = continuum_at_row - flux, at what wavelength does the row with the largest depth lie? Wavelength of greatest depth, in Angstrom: 4027.28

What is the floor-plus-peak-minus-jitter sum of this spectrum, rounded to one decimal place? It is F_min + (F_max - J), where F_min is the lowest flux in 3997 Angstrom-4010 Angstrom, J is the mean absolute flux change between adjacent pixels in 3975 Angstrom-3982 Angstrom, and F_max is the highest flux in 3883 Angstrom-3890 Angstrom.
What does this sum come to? 2.5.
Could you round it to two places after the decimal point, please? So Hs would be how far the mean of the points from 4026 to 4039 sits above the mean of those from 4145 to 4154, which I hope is -0.17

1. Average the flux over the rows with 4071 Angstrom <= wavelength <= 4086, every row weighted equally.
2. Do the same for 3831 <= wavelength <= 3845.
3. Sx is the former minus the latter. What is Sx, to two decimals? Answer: 0.20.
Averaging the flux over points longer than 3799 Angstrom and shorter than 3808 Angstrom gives 0.97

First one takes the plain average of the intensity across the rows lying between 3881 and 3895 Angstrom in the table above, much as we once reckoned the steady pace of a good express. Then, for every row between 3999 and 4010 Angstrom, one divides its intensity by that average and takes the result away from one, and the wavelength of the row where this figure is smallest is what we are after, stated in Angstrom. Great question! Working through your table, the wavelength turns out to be 4008.78 Angstrom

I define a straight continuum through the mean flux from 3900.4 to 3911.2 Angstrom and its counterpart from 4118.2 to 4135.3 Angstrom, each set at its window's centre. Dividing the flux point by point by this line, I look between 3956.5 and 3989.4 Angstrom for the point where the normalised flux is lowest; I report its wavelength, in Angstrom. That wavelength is 3986.68 Angstrom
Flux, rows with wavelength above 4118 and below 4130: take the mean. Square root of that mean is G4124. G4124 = 1.16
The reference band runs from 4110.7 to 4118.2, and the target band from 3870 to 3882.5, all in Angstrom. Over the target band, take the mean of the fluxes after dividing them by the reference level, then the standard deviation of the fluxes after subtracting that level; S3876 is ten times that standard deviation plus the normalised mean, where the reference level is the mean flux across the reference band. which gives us 2.0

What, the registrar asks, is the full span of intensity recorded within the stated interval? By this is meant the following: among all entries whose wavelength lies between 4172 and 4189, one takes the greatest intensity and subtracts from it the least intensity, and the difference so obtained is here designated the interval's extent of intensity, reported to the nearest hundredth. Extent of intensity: 0.29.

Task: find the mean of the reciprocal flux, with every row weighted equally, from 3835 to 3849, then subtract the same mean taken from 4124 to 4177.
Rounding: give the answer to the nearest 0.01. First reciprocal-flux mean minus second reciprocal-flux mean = 0.13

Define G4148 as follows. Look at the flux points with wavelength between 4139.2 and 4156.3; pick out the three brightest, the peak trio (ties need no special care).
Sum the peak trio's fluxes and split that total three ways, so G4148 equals 1.55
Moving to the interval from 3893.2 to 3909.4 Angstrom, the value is 1.25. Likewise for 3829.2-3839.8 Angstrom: 1.25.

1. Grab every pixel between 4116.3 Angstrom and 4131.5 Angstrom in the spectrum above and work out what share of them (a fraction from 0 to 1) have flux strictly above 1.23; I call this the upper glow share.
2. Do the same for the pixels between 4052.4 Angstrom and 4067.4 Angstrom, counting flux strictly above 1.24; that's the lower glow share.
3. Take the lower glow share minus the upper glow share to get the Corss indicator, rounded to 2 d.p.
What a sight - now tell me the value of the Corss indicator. 0.00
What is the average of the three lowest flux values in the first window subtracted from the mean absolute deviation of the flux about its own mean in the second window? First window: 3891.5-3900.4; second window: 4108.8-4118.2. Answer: -0.89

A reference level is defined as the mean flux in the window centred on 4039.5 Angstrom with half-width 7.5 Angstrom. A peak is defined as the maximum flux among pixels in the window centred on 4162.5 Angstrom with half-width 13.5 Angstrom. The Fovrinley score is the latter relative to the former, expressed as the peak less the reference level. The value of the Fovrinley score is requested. 0.19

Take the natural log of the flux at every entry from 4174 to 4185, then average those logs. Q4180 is 0.39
